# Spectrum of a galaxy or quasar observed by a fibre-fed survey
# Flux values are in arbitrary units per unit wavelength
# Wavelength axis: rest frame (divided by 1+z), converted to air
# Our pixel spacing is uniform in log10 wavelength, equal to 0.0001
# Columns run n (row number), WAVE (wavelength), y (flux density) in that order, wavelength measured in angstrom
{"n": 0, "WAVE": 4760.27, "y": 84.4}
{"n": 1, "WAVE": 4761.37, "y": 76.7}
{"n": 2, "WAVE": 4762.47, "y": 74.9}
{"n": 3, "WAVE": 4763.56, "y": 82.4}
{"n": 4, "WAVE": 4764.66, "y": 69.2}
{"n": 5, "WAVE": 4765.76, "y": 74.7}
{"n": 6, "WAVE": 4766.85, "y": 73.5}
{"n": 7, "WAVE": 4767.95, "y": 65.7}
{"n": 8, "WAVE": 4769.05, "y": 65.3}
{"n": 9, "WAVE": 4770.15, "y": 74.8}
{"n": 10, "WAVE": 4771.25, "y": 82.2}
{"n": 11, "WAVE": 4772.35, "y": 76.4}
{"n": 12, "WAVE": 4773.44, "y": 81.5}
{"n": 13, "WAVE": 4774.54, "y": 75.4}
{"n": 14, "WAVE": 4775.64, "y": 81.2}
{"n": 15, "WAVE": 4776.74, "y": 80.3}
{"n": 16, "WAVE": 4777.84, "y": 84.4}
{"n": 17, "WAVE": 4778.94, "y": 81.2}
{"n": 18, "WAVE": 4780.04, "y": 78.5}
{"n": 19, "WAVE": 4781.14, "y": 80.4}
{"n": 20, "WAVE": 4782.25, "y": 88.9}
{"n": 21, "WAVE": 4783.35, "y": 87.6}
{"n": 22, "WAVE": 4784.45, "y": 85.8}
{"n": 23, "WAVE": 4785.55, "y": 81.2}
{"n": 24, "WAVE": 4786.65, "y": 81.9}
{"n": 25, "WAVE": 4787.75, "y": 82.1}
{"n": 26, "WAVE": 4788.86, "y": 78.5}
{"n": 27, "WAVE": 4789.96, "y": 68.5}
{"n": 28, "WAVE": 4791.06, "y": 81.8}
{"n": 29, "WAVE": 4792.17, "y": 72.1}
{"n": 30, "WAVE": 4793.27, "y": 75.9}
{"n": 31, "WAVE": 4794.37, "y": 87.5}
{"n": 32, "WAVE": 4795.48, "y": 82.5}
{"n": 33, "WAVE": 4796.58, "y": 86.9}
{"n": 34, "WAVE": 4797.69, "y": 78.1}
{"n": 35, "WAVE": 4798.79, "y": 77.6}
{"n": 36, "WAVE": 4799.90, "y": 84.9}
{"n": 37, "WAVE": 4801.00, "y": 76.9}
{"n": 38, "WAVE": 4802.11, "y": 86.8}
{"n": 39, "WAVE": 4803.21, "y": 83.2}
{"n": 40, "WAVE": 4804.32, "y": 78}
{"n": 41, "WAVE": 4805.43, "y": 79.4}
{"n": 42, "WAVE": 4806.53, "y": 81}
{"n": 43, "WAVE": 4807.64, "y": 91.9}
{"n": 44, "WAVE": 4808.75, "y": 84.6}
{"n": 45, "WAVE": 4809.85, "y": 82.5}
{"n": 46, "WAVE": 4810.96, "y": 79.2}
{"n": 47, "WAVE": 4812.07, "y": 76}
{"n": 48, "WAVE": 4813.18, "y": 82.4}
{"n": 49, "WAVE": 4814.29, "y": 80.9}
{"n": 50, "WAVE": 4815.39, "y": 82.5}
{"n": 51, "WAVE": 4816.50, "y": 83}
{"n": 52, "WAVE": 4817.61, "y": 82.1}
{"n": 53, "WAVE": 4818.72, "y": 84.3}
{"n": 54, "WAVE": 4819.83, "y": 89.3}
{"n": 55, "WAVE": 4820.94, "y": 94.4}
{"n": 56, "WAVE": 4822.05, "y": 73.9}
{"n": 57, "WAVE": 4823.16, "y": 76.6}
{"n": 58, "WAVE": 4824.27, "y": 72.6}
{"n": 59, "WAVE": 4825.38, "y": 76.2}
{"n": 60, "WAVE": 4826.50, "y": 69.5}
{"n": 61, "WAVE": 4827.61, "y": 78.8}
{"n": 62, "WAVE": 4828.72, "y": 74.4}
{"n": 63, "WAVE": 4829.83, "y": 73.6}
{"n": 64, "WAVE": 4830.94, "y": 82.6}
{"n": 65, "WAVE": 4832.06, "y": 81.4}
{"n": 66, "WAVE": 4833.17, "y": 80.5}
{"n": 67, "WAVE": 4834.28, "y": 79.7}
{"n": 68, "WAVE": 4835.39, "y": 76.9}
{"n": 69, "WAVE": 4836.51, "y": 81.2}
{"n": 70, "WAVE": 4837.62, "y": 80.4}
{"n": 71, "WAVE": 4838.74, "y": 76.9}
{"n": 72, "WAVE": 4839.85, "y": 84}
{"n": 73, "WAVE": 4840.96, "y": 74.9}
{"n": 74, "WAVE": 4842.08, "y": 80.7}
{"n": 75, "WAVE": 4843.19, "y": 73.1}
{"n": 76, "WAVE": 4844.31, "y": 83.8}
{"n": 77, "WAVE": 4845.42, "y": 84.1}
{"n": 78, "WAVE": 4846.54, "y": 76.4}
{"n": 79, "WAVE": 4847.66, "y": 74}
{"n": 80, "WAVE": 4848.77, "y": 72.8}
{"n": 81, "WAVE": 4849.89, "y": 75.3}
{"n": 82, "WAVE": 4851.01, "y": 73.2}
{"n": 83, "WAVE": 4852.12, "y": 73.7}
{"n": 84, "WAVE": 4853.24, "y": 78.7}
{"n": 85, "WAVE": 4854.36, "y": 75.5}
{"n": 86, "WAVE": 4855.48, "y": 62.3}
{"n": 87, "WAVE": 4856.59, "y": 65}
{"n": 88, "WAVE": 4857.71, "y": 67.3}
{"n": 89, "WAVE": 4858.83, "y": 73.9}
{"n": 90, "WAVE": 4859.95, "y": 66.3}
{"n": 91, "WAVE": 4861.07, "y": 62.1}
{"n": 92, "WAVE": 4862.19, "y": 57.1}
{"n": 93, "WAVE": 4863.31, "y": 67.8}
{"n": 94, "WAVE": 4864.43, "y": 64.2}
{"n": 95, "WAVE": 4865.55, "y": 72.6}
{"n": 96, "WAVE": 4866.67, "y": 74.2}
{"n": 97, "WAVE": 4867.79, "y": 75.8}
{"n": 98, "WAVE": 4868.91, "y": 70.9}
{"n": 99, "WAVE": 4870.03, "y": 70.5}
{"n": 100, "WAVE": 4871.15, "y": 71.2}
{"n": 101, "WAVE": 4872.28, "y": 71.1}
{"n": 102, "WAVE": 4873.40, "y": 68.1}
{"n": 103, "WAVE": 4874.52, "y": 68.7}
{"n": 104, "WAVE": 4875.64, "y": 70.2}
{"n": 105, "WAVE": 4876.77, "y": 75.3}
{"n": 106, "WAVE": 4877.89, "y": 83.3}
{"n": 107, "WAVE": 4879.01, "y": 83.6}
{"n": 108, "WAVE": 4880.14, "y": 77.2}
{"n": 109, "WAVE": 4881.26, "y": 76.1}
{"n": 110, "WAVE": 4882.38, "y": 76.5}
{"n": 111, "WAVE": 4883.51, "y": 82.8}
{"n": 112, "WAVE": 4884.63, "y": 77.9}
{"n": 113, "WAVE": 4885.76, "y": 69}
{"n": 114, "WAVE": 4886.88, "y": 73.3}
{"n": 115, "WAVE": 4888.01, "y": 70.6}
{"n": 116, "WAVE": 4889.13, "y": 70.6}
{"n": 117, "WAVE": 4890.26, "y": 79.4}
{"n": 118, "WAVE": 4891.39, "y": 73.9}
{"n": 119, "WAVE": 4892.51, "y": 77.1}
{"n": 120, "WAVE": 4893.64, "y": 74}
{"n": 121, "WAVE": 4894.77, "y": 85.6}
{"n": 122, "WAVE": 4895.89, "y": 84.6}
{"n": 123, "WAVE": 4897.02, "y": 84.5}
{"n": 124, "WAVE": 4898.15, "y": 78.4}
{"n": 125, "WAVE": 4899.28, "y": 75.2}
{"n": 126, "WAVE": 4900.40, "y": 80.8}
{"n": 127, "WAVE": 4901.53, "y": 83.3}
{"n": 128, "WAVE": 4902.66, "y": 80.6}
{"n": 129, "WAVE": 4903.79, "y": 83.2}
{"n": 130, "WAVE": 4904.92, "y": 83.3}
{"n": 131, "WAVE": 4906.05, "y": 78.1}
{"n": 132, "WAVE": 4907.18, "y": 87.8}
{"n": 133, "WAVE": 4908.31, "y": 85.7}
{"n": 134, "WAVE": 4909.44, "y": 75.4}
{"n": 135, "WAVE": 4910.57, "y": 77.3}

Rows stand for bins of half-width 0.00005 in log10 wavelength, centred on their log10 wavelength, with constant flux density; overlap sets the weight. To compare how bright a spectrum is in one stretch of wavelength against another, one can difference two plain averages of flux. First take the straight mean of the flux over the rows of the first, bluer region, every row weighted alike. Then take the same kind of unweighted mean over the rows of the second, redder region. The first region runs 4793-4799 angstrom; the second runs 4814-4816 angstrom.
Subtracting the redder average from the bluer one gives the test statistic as 0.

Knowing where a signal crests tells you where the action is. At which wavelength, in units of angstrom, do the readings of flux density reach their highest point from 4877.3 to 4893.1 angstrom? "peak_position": 4879.01 angstrom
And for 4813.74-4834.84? 4820.94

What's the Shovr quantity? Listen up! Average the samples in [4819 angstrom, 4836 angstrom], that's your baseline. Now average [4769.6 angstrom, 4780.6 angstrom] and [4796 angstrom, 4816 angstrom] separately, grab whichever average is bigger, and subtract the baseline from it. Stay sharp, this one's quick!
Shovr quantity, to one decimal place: 3.1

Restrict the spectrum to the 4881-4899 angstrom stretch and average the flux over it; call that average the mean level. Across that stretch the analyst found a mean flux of 77.1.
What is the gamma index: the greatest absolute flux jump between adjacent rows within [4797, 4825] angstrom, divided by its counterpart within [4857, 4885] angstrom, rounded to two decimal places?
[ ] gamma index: 1.92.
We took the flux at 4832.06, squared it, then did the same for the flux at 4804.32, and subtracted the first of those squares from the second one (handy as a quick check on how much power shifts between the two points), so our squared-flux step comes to -542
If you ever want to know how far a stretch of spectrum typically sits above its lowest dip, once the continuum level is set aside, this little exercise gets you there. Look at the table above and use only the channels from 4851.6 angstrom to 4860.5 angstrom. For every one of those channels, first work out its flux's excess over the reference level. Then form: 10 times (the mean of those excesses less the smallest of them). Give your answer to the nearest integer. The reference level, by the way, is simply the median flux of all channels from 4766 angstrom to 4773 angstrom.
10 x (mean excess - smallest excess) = 80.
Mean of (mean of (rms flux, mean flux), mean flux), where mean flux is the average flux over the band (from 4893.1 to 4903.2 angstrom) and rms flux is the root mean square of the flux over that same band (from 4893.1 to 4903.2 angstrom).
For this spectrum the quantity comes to 81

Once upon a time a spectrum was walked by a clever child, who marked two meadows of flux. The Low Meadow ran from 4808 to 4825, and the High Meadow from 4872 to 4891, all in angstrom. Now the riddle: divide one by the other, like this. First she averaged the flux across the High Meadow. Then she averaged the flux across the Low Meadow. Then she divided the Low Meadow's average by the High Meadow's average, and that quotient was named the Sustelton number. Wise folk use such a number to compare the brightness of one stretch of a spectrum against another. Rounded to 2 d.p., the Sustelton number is 1.09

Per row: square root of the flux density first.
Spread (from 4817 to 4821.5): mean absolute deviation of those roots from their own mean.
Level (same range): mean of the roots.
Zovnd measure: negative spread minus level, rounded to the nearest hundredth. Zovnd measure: -9.58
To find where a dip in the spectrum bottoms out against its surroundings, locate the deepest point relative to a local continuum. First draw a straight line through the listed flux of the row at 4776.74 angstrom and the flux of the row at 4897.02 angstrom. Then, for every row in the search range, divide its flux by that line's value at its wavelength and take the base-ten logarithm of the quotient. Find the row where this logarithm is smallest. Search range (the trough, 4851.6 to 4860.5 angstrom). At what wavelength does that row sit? 4855.48 angstrom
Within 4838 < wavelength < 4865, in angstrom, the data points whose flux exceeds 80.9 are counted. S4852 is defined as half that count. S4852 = 1.5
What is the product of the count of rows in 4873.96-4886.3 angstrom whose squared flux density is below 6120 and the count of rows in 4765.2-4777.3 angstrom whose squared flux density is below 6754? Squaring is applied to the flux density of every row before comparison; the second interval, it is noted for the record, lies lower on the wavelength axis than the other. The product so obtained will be 80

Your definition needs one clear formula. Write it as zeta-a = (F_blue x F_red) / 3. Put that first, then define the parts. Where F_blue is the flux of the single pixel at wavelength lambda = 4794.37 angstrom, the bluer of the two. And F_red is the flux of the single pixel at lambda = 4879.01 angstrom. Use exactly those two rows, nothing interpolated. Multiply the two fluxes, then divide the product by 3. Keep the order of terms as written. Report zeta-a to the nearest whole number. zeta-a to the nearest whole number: 2438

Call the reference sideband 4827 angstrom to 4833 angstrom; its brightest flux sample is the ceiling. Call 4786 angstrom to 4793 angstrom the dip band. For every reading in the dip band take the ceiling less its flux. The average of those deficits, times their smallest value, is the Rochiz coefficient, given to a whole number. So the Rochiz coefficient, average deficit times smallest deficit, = 3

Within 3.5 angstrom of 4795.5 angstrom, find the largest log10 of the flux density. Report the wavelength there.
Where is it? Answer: 4794.37 angstrom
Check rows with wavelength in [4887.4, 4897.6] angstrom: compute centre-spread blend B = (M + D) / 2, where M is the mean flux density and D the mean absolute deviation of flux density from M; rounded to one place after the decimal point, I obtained 41.4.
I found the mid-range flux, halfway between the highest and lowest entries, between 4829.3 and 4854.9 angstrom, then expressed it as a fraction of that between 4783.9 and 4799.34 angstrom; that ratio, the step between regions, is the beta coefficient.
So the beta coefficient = 1.01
